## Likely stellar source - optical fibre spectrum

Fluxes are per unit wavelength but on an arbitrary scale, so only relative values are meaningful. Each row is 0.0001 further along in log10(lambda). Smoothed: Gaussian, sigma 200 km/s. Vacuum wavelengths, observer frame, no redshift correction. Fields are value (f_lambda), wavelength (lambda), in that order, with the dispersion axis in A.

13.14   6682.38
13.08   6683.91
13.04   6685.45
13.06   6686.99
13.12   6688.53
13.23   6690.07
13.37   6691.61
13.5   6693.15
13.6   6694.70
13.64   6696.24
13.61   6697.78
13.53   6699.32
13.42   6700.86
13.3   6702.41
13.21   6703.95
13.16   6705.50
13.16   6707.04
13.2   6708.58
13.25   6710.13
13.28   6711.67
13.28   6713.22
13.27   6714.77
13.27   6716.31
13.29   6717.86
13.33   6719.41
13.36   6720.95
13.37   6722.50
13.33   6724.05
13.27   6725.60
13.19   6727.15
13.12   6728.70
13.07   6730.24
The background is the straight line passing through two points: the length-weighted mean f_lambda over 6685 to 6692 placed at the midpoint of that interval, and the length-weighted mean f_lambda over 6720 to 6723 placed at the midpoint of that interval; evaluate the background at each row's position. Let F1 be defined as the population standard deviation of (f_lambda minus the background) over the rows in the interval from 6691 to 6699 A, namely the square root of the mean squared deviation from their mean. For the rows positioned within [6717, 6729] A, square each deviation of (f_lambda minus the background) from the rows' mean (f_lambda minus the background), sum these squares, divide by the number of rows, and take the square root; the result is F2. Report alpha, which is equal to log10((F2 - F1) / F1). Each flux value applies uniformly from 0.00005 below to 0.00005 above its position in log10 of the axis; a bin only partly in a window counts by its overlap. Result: -0.8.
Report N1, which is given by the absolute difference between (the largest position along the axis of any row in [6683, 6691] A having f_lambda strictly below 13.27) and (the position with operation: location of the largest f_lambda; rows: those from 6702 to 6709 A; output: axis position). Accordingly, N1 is 12.3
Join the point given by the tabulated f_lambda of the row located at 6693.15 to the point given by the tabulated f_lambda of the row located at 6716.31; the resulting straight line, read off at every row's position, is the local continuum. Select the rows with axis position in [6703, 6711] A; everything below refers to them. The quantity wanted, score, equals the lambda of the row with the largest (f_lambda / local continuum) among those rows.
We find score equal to 6710.13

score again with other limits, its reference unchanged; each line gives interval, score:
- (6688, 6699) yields 6696.24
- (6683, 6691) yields 6690.07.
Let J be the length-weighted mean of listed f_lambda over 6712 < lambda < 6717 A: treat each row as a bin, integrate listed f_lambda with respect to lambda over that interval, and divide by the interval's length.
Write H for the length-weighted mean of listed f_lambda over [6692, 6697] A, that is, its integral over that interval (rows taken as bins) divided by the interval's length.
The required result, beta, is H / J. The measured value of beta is 1.02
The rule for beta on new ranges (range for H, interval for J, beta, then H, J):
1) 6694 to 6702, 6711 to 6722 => 1.02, 13.6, 13.3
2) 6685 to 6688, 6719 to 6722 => 0.98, 13.1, 13.4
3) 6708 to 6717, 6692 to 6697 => 0.98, 13.3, 13.5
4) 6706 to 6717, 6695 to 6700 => 0.97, 13.3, 13.6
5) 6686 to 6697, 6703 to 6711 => 1.01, 13.3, 13.2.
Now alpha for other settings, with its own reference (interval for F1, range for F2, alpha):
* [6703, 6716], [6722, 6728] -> 0.2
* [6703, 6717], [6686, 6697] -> 0.8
